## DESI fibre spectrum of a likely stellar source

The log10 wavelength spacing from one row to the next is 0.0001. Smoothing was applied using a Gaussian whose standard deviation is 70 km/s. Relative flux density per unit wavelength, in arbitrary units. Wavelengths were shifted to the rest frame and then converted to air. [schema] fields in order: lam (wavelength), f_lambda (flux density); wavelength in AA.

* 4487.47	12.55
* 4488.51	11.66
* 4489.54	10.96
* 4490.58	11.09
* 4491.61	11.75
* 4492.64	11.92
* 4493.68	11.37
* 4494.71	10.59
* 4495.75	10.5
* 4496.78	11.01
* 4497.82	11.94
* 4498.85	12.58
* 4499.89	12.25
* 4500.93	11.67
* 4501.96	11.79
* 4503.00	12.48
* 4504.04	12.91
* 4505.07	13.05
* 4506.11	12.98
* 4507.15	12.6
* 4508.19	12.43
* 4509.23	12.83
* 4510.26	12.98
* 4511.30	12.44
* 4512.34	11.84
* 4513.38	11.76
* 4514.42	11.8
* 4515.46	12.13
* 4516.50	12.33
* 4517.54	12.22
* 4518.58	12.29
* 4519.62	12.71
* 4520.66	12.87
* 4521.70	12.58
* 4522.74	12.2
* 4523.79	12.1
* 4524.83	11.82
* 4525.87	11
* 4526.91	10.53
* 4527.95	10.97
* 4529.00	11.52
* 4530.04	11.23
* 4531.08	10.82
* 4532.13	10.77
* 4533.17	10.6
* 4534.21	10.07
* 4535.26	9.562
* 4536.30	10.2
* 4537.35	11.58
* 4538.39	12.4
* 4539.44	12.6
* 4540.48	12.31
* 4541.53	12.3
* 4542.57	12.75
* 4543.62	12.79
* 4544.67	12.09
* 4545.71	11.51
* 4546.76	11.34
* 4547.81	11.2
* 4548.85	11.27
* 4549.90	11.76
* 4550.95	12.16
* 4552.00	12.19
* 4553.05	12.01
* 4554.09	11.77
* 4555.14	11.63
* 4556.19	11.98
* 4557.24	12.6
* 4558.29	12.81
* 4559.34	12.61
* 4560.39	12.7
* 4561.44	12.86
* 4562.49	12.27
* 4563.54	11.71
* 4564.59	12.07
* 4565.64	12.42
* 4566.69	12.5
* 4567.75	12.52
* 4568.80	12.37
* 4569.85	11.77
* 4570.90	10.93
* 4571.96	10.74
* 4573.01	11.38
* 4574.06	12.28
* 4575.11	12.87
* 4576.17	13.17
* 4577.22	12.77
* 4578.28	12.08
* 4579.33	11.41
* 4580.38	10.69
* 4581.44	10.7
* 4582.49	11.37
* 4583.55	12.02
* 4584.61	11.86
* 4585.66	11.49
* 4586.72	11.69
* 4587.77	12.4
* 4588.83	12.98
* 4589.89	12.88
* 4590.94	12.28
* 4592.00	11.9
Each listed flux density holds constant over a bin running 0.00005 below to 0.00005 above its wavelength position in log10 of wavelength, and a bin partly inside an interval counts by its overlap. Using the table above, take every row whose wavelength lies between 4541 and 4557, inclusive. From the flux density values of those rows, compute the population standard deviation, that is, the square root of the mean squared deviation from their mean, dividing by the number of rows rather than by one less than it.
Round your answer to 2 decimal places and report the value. 0.47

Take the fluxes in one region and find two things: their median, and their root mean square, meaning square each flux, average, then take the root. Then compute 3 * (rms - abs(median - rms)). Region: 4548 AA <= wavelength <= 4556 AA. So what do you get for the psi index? 35.3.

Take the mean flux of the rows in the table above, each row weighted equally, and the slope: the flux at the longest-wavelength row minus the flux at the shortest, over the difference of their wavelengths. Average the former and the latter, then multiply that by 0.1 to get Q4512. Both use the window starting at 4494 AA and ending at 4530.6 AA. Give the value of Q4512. 0.602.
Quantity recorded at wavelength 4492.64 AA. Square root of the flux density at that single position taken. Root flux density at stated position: 3.45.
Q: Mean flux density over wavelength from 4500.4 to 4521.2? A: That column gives 12.4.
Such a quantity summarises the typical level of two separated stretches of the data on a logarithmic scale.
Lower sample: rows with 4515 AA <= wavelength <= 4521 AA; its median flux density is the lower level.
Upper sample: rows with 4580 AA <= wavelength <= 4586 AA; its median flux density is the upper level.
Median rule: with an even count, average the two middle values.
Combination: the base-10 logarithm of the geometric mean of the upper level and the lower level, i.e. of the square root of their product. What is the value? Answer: 1.07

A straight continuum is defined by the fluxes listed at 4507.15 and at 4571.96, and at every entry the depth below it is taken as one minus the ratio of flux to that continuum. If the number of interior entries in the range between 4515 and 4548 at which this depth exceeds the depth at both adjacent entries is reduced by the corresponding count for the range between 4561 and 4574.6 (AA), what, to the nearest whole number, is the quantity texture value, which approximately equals 2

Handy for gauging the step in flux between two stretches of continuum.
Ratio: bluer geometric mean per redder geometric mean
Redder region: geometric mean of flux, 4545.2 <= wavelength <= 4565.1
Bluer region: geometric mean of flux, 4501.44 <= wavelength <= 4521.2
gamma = 1.04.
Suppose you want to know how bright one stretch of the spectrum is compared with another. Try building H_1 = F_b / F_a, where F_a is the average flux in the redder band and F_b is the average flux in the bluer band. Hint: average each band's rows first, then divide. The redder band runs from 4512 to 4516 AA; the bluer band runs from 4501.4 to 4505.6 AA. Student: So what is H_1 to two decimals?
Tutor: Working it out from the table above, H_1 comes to 1.06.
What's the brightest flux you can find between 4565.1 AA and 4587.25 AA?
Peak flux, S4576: 13.17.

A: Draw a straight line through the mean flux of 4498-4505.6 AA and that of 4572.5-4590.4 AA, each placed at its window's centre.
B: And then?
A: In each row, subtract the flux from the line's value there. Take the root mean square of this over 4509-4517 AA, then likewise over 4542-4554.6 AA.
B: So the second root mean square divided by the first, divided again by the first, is 3.0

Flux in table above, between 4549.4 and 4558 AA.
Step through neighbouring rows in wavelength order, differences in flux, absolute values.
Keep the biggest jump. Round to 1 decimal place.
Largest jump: 0.6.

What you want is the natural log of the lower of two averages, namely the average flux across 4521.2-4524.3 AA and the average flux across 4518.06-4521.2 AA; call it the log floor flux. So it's 2.51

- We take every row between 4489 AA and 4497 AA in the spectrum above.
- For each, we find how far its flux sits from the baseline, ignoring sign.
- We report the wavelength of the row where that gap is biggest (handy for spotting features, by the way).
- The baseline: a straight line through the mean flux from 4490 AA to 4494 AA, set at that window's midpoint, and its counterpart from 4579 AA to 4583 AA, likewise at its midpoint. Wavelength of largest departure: 4495.75 AA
